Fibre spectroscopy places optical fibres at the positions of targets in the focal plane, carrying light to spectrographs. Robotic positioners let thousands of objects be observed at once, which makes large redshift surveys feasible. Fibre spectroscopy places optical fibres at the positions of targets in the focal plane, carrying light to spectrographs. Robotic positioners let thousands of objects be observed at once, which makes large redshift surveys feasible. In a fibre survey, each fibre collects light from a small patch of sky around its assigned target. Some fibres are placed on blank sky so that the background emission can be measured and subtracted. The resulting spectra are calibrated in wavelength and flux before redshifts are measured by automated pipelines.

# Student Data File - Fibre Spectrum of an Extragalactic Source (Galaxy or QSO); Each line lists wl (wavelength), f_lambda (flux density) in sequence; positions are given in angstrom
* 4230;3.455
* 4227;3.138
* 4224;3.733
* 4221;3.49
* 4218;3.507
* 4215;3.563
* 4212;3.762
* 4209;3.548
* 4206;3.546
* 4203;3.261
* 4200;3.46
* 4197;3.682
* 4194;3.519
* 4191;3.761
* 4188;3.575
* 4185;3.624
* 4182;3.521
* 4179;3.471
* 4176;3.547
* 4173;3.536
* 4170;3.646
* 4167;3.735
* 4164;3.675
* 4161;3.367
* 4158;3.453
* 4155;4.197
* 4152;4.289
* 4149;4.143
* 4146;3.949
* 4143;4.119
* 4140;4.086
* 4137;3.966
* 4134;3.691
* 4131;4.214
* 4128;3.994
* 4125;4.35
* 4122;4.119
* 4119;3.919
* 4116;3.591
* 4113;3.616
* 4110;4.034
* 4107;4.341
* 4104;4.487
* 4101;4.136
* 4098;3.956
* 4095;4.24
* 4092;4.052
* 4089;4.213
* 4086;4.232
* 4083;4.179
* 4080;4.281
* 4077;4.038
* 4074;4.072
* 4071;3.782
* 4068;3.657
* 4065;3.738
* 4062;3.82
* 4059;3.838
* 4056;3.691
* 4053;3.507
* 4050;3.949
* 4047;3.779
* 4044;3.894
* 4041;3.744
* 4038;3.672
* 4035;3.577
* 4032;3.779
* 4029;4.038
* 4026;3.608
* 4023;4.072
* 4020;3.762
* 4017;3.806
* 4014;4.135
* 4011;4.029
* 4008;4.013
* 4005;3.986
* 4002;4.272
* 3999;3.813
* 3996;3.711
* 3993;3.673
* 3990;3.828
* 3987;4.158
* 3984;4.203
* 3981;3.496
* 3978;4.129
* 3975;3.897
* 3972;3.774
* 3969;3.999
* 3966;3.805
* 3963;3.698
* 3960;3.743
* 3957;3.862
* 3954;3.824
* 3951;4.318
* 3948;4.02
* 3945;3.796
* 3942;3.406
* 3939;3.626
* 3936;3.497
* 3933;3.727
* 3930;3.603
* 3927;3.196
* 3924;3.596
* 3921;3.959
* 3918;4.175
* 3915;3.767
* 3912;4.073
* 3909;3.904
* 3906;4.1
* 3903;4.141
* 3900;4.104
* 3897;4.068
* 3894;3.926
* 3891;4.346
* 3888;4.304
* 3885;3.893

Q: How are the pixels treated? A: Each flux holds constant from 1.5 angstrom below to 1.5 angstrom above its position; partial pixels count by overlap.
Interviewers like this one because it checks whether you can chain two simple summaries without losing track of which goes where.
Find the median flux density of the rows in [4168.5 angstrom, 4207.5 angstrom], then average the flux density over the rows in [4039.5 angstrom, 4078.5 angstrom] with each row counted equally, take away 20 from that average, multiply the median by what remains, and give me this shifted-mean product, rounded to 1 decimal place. -57.4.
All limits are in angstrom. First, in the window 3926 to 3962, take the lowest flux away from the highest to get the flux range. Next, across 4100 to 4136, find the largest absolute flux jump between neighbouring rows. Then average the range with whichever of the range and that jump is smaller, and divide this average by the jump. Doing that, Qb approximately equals 1.57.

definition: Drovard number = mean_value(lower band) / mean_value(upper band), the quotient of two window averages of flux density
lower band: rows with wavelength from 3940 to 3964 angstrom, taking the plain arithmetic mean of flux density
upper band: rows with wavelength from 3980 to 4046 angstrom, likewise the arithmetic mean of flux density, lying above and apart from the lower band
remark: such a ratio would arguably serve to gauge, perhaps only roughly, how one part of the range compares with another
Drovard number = 0.99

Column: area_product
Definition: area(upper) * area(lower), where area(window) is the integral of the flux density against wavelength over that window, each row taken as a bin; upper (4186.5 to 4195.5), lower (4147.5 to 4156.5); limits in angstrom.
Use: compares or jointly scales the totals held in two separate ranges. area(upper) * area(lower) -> 1234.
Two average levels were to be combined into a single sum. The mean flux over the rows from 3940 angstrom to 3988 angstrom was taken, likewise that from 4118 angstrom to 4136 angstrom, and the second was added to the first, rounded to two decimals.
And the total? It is 7.93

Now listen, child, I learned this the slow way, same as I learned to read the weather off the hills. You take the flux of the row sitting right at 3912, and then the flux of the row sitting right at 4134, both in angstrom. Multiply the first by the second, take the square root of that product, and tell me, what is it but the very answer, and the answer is 3.88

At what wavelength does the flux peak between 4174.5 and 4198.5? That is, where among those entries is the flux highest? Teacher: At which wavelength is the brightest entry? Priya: 4191 angstrom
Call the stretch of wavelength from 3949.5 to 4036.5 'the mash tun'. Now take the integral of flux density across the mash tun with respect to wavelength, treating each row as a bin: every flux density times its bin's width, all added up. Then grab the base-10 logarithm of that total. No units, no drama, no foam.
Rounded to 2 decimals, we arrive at 2.53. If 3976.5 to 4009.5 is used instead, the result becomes 2.11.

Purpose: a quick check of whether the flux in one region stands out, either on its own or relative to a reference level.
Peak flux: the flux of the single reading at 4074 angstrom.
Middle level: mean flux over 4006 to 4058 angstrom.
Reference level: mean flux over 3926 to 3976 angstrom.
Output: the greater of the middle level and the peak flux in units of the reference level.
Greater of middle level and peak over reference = 3.83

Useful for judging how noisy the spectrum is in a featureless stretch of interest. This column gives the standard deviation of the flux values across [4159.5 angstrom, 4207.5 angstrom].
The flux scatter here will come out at 0.13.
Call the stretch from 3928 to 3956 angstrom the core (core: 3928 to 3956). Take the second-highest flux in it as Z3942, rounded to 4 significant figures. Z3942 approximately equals 4.020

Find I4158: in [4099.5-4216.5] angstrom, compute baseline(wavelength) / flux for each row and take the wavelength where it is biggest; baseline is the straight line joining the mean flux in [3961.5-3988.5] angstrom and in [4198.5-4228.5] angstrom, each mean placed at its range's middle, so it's 4203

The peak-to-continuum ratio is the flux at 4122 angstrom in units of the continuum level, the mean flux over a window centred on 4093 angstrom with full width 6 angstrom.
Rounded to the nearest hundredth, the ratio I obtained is 0.99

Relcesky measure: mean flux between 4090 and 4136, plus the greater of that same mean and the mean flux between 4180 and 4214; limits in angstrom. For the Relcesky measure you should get 8.10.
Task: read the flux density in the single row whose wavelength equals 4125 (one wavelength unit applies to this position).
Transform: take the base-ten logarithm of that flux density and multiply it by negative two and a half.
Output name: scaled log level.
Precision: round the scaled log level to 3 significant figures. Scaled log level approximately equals -1.60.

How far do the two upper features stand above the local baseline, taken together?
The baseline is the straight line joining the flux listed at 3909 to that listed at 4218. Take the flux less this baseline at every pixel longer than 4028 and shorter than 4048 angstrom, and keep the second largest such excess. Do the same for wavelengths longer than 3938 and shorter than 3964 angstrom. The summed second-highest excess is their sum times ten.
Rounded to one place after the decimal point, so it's 3.3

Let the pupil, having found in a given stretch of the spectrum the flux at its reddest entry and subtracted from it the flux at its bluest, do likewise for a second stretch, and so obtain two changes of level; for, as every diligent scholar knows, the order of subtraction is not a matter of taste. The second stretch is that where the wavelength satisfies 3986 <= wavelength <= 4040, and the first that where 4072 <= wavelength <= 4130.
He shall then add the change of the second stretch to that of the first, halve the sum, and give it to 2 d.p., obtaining -0.28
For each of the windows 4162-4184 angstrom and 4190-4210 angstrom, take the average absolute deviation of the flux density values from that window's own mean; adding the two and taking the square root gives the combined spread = 0.44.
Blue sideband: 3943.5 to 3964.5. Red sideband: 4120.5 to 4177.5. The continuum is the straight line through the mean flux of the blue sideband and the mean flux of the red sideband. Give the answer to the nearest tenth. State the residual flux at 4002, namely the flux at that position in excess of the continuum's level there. 0.4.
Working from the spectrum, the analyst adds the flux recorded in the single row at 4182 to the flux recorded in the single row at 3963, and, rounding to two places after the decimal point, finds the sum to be 7.22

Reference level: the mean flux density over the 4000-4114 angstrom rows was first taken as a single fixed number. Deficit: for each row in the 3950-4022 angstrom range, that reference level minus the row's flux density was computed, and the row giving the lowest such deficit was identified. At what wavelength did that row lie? 3951 angstrom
